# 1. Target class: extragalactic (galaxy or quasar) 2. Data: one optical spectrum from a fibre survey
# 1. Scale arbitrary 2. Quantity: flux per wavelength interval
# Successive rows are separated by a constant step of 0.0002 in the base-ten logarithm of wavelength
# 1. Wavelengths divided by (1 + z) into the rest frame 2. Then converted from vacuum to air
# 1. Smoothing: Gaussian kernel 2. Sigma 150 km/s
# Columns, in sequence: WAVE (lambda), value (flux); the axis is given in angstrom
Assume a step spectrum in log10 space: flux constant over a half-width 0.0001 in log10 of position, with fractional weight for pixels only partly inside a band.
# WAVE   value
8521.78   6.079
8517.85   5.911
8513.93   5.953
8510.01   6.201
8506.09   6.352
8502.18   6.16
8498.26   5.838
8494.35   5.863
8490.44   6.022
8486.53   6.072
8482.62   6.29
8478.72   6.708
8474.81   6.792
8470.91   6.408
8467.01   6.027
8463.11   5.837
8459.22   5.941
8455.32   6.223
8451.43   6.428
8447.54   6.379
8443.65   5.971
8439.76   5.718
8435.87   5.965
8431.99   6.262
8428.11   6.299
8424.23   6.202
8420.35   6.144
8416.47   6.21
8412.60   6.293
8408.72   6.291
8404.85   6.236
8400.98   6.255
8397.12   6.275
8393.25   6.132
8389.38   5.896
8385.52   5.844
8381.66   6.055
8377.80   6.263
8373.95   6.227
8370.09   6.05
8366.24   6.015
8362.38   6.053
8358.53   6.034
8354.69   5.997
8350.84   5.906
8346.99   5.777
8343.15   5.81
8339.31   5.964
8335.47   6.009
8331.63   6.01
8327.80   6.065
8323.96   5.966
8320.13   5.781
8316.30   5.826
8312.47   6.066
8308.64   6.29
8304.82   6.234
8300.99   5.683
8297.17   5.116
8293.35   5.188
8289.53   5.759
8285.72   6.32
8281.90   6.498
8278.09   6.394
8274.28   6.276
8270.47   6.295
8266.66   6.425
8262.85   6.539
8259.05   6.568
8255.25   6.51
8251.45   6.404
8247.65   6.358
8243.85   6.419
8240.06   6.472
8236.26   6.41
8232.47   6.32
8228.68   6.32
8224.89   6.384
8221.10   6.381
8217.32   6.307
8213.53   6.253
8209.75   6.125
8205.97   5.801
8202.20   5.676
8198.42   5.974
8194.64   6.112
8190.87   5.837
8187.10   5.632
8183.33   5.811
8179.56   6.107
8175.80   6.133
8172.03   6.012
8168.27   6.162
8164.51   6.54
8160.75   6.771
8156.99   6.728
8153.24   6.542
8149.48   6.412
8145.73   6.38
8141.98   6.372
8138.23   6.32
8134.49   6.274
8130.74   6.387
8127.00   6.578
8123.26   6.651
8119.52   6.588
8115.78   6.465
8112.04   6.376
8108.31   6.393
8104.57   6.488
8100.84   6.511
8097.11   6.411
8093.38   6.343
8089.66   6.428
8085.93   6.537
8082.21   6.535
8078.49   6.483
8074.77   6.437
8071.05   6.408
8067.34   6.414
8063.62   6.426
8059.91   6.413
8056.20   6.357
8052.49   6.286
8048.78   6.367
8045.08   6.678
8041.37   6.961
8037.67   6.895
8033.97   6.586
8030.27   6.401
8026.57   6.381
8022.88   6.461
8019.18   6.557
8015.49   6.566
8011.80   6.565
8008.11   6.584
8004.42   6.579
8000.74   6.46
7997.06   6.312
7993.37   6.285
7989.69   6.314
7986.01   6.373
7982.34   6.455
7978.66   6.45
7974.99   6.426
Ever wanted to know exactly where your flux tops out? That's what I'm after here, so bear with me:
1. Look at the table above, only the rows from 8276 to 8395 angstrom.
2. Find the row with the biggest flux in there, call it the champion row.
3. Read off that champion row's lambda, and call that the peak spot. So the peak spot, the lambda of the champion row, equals 8281.90 angstrom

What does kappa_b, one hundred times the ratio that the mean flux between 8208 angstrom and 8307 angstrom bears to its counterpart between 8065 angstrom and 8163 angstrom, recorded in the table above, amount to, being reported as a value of 96.3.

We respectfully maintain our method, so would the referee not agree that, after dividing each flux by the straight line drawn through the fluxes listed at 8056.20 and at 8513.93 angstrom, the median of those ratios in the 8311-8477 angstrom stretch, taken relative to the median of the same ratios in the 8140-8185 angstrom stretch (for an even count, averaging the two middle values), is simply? 0.98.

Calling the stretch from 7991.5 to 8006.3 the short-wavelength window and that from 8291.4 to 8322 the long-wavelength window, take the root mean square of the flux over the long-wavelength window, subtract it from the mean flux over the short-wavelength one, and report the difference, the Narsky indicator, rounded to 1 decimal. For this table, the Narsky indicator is 0.6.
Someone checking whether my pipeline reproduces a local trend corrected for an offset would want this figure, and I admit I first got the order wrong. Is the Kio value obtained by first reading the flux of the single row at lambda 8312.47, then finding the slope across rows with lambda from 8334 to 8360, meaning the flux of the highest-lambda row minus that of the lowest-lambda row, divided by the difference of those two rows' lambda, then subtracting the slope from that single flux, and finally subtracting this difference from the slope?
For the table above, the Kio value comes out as -6.1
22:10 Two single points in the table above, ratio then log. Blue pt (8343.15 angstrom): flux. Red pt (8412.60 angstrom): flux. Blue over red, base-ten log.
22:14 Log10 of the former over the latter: -0.03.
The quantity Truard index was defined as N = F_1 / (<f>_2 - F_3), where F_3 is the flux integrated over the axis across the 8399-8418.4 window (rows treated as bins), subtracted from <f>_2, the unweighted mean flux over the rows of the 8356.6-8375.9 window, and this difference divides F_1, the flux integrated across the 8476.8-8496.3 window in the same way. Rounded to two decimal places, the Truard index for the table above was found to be -1.05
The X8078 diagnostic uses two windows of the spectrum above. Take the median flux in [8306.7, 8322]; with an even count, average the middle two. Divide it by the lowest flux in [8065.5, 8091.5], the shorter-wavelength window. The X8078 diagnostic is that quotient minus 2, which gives -1.07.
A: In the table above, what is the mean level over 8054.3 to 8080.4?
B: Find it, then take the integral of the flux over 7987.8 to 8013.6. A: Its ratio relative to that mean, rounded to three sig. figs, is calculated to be 25.9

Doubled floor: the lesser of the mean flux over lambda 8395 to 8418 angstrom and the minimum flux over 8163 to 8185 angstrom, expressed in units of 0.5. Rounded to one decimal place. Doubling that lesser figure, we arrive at 11.6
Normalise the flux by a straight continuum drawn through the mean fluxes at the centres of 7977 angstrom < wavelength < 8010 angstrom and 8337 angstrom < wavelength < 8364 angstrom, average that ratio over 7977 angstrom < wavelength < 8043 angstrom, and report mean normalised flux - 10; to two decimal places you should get -8.98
